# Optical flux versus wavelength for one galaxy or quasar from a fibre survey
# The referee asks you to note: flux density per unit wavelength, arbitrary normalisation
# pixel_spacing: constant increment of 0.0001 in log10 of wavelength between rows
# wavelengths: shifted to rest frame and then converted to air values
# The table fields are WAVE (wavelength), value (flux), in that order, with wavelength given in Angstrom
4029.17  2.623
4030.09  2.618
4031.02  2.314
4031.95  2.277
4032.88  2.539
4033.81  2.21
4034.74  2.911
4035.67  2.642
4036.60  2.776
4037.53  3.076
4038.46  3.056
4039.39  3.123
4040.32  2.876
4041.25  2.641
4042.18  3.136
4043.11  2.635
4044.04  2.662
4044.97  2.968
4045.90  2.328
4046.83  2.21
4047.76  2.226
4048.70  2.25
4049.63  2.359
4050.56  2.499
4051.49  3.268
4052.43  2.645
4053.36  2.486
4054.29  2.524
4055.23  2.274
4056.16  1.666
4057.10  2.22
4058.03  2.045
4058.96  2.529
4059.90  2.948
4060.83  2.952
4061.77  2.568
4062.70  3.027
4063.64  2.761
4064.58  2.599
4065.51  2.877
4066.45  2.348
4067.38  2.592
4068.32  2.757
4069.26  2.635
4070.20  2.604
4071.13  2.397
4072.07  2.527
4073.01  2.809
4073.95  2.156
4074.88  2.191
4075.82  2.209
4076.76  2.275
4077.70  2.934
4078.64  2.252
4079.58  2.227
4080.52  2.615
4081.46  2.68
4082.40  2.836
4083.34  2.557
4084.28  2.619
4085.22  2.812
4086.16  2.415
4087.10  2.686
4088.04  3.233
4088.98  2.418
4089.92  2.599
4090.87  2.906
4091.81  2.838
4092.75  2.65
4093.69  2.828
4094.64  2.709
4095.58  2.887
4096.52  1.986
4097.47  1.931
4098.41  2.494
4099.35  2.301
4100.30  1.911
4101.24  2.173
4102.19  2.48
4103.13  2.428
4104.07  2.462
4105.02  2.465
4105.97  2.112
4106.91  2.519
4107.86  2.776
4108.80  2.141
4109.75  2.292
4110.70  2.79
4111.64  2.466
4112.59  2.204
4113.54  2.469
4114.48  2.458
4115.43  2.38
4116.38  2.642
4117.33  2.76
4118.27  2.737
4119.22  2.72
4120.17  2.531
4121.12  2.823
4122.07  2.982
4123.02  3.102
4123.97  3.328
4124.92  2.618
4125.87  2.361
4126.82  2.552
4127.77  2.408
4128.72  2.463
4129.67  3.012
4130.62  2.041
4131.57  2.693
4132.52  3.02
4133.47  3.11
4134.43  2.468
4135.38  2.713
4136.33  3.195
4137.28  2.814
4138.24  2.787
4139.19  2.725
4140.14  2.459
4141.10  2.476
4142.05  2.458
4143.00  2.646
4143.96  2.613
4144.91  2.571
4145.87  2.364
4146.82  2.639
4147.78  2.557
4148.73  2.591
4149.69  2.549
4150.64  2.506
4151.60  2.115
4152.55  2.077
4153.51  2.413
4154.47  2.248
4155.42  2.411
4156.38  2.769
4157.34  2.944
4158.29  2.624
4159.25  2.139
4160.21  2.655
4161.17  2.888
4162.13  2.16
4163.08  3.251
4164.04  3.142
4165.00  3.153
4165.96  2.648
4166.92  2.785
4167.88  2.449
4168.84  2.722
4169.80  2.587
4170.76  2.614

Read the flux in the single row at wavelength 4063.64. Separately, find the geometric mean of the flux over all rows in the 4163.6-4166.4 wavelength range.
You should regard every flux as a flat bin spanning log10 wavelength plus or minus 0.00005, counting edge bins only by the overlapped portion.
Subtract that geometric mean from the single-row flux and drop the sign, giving 0.2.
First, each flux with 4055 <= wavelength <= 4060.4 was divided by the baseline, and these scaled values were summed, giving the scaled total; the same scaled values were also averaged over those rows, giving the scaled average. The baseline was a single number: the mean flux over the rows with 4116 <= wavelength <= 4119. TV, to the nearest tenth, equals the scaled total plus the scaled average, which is 5.9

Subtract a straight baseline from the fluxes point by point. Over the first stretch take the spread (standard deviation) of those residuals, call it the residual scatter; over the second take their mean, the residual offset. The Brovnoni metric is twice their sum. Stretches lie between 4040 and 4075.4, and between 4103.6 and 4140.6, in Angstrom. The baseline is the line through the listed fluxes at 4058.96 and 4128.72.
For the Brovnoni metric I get 1.0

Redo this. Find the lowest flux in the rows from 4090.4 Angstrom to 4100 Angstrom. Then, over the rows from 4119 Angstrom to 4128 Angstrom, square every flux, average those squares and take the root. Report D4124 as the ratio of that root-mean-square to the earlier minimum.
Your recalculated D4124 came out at 1.43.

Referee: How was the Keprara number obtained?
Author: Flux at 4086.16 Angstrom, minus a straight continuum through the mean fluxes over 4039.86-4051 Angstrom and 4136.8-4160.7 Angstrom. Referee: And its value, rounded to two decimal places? -0.14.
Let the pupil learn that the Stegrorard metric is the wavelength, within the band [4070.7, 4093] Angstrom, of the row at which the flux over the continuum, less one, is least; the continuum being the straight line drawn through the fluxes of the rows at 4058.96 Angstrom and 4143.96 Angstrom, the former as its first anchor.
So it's 4073.95 Angstrom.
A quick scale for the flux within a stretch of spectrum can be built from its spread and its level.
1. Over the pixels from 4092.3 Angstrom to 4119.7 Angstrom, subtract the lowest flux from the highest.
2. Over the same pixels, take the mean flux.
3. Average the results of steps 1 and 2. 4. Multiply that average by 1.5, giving 2.57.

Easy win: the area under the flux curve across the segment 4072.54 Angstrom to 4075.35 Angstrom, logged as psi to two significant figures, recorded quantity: 6.7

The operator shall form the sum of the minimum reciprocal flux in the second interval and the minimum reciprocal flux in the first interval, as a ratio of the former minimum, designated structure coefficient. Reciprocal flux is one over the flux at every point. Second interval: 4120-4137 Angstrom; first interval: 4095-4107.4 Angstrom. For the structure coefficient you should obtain 2.15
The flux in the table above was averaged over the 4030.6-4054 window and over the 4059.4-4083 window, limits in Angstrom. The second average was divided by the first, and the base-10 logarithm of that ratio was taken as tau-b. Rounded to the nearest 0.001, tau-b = -0.009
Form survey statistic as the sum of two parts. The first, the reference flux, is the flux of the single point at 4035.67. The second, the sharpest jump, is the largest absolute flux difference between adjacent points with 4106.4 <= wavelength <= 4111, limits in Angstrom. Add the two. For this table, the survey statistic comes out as 3.3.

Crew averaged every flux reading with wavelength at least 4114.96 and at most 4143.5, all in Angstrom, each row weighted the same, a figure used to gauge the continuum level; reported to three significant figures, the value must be 2.70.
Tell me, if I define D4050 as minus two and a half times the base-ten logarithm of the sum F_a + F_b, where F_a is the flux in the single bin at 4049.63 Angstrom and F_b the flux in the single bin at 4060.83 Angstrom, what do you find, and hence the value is -1.81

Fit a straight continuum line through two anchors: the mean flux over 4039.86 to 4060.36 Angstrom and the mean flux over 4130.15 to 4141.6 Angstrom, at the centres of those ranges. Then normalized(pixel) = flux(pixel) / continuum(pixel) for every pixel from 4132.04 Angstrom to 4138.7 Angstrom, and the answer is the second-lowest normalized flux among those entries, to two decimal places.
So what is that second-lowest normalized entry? 1.00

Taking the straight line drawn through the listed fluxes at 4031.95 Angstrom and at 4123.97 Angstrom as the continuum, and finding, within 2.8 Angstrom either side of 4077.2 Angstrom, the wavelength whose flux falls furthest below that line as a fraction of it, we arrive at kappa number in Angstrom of 4079.58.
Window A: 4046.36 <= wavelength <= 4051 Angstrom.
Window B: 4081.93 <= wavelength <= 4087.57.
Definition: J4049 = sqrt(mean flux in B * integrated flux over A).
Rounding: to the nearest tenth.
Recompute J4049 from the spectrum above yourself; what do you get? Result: 5.3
